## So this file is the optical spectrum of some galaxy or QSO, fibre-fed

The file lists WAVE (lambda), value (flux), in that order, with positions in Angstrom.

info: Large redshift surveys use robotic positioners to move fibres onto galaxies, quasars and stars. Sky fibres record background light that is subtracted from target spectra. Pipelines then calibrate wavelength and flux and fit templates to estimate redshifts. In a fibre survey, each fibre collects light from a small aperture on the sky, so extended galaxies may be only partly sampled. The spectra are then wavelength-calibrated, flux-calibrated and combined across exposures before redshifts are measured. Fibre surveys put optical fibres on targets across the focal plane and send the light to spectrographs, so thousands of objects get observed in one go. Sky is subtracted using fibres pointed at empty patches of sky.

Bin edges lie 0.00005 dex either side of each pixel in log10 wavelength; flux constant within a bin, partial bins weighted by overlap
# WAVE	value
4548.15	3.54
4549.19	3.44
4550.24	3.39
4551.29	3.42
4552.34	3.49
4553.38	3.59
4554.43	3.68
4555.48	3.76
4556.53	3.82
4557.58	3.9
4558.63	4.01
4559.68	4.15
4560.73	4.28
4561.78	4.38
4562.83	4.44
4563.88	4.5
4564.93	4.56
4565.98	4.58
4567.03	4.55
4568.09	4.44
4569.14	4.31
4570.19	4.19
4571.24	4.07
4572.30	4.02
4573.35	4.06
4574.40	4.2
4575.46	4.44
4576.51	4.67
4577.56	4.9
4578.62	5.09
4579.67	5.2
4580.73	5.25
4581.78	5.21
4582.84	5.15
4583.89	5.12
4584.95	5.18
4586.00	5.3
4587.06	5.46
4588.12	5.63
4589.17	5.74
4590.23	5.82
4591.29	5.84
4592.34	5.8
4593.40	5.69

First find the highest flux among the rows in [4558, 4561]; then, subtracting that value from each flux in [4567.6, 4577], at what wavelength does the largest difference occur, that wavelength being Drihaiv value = 4576.51 Angstrom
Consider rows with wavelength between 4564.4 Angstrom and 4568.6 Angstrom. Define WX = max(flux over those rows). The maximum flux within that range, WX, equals 4.58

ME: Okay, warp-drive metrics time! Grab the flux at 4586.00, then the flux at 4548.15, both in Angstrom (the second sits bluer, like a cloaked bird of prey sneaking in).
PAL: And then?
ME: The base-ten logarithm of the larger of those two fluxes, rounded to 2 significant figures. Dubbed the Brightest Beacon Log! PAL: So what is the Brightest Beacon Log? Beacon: 0.72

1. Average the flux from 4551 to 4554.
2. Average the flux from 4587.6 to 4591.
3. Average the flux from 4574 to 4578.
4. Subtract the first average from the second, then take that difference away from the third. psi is 2.3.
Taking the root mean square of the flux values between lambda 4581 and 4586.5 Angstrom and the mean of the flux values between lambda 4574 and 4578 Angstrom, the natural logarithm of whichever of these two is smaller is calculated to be 1.52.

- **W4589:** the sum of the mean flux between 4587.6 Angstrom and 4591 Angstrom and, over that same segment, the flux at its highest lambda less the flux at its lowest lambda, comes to 5.9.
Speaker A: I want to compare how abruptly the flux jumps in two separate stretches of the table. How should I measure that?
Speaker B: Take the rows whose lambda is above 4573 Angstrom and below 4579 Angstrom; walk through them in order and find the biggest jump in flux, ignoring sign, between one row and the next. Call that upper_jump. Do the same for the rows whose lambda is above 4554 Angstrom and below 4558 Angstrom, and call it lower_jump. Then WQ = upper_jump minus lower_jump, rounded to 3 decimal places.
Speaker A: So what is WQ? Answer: 0.160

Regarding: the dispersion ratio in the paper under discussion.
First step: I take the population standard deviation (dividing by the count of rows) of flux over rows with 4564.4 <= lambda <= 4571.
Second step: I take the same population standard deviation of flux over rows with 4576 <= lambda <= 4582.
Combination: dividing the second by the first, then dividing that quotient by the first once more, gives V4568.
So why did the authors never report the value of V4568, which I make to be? 10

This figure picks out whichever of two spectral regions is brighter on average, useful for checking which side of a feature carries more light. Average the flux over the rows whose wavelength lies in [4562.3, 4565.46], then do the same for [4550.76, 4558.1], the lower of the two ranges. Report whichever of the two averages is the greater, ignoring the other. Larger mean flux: 4.5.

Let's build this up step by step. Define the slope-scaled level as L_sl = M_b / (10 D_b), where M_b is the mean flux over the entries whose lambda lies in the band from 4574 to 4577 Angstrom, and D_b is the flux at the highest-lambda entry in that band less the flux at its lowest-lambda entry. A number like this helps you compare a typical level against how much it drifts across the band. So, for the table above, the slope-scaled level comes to 0.94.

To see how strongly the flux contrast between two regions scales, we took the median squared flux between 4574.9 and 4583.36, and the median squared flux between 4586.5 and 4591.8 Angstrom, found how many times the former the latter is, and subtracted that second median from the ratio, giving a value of -32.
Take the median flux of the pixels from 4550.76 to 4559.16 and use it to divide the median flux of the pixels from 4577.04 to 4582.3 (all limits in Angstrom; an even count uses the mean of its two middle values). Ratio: 1.40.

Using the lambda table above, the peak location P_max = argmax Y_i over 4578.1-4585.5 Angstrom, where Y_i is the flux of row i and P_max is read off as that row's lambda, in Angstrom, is 4580.73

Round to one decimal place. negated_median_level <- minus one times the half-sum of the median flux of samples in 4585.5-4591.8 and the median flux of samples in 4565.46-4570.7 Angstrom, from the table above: -5.1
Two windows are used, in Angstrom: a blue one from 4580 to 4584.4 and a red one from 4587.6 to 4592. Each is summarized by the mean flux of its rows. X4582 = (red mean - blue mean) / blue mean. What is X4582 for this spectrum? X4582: 0.11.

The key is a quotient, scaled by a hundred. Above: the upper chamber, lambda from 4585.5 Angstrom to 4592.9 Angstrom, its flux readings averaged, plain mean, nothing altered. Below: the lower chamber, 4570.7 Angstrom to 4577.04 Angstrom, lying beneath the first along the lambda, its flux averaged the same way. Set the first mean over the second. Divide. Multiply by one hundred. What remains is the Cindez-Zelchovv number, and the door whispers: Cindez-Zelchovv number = 133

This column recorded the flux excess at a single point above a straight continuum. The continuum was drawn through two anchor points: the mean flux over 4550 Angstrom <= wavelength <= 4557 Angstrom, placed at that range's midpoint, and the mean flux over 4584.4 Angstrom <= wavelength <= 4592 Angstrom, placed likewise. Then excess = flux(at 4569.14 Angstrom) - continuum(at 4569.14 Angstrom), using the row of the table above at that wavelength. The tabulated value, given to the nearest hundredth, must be -0.18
